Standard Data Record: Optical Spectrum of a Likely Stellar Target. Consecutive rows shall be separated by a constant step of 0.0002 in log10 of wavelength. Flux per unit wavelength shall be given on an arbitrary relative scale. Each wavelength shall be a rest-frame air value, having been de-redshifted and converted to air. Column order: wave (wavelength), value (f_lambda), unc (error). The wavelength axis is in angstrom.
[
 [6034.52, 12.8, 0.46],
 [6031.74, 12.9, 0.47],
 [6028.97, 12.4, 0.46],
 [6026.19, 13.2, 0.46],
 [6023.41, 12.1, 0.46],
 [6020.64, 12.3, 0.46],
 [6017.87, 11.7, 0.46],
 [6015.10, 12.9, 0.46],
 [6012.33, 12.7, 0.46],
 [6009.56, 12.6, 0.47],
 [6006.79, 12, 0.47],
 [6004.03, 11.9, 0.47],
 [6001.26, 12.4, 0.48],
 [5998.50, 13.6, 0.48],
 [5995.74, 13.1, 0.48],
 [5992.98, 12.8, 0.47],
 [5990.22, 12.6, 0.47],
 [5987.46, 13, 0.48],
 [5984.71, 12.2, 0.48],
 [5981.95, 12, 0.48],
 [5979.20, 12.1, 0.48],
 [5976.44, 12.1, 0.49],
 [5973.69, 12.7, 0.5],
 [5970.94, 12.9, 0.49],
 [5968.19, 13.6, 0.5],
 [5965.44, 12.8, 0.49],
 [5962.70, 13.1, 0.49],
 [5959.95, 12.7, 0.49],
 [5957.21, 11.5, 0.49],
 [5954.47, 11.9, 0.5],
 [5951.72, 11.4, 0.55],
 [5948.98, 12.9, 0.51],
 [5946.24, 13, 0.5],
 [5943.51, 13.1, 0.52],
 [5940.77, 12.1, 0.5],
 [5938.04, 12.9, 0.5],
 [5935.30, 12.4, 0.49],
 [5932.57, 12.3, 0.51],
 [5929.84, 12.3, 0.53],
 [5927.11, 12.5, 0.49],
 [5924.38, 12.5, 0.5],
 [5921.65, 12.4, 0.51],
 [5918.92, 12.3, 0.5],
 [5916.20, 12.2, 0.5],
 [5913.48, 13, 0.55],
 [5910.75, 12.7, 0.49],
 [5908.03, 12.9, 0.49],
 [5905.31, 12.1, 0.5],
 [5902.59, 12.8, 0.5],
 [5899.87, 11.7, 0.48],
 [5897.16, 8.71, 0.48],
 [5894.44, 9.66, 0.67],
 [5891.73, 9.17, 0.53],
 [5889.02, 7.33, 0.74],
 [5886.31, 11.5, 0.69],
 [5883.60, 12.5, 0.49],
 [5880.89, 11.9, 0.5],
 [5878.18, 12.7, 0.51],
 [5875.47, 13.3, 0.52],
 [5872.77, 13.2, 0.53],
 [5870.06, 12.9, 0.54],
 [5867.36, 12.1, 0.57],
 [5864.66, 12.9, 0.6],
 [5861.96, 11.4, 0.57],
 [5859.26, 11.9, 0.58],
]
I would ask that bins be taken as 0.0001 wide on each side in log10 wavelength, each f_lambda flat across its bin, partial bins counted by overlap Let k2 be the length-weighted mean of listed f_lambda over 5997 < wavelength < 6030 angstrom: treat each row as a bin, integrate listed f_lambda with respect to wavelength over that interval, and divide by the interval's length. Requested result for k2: 12.5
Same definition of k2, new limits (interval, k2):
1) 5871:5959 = 12.0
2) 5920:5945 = 12.5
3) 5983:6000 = 12.9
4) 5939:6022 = 12.5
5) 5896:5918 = 12.1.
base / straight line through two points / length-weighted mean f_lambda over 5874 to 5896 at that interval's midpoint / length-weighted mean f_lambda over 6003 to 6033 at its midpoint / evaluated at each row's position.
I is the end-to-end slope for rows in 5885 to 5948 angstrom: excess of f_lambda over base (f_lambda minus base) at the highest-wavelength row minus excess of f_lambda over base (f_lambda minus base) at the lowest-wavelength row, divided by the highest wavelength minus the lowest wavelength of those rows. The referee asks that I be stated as 0.014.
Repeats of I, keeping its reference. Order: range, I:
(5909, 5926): -0.025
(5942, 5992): -0.021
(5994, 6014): -0.035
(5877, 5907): -0.033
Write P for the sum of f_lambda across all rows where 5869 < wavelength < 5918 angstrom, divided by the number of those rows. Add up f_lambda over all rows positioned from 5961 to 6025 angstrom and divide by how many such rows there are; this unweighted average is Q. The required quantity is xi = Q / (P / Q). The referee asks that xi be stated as 13.5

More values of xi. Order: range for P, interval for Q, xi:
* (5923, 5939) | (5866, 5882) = 12.9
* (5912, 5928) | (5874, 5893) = 10.0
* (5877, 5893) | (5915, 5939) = 14.2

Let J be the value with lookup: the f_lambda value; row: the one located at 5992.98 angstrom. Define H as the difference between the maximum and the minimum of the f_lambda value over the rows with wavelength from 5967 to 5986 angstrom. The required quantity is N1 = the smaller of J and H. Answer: 1.6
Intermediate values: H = 1.6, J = 12.8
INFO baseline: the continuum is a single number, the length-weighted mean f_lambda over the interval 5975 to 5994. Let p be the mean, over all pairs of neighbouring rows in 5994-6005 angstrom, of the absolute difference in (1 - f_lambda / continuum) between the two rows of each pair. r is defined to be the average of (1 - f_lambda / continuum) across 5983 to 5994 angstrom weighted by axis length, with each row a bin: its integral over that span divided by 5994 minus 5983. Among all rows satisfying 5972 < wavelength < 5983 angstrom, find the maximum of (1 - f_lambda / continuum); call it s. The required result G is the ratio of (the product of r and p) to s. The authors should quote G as -0.035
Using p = 0.059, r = -0.019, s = 0.03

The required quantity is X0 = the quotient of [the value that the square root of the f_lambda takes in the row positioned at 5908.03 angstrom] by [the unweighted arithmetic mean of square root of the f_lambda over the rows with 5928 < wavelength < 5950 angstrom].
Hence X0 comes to 1.01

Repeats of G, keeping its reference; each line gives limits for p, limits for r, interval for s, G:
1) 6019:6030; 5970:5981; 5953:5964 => -0.001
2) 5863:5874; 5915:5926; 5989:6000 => -0.009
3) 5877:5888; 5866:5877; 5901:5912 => -0.106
